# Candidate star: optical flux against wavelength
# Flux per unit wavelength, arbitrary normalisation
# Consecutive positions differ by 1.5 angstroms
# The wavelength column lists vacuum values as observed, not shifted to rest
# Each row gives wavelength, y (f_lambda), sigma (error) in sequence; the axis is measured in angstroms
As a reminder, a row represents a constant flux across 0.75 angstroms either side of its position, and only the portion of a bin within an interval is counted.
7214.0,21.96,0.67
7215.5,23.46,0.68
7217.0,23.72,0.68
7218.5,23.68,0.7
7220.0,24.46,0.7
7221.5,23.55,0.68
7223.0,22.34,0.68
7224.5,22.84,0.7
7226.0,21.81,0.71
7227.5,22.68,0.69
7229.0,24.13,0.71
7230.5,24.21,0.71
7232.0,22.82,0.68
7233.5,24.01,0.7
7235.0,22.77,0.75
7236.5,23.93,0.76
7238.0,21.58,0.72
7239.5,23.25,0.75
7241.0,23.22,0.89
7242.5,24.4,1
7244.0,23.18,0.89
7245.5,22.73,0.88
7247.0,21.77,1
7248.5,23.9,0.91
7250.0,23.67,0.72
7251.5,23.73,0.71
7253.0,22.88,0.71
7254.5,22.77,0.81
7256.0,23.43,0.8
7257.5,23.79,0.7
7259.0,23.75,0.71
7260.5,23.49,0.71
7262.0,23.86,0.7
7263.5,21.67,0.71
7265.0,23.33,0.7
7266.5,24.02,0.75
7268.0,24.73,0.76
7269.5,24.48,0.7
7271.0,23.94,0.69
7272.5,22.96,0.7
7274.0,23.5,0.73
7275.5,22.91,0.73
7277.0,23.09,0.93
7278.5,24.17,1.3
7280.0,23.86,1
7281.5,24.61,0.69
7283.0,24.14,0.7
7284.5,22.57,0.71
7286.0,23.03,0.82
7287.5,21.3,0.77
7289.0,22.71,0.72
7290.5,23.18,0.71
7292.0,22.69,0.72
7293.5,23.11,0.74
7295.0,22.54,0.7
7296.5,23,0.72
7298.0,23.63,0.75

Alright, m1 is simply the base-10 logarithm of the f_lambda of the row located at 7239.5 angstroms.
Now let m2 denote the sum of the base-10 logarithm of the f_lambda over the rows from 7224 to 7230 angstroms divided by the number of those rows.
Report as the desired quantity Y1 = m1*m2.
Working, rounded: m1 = 1.366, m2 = 1.36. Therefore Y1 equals 1.86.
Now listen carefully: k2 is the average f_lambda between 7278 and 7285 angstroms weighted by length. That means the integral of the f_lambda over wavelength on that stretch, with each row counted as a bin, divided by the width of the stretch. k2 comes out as 23.9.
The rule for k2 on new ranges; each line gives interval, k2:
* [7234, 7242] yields 23.0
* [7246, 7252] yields 23.2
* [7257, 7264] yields 23.4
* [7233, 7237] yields 23.5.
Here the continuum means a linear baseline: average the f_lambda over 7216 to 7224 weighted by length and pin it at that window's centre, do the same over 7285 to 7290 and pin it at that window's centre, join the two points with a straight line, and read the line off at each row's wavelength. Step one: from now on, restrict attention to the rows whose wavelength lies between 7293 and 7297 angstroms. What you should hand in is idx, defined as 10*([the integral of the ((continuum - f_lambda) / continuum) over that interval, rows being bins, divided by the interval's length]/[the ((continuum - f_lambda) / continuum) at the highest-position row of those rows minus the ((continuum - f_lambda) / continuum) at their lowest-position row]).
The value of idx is -101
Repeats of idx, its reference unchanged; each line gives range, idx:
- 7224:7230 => -4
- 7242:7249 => -1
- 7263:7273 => 6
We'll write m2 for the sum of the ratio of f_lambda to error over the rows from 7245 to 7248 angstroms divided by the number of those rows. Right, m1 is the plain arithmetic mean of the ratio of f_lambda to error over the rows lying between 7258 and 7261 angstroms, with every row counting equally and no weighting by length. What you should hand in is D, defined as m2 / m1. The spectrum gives 0.72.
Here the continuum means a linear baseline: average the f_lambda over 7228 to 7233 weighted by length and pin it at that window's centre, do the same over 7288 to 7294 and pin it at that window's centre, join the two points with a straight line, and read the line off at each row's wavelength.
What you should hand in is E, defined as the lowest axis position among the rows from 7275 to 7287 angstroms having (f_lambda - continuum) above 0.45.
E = 7278.5 angstroms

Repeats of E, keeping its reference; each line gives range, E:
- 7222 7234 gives 7230.5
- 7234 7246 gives 7242.5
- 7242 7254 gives 7242.5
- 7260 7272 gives 7262.0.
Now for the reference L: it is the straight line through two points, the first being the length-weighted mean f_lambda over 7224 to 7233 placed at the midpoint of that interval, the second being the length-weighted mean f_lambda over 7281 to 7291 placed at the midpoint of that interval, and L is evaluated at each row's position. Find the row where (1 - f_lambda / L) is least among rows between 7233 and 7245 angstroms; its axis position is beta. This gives 7242.5 angstroms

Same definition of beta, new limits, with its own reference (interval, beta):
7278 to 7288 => 7281.5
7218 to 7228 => 7220.0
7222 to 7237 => 7230.5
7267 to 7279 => 7268.0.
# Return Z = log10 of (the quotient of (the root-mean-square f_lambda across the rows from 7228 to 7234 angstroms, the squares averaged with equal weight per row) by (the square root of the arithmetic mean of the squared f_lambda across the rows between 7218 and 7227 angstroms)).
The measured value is 0.012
